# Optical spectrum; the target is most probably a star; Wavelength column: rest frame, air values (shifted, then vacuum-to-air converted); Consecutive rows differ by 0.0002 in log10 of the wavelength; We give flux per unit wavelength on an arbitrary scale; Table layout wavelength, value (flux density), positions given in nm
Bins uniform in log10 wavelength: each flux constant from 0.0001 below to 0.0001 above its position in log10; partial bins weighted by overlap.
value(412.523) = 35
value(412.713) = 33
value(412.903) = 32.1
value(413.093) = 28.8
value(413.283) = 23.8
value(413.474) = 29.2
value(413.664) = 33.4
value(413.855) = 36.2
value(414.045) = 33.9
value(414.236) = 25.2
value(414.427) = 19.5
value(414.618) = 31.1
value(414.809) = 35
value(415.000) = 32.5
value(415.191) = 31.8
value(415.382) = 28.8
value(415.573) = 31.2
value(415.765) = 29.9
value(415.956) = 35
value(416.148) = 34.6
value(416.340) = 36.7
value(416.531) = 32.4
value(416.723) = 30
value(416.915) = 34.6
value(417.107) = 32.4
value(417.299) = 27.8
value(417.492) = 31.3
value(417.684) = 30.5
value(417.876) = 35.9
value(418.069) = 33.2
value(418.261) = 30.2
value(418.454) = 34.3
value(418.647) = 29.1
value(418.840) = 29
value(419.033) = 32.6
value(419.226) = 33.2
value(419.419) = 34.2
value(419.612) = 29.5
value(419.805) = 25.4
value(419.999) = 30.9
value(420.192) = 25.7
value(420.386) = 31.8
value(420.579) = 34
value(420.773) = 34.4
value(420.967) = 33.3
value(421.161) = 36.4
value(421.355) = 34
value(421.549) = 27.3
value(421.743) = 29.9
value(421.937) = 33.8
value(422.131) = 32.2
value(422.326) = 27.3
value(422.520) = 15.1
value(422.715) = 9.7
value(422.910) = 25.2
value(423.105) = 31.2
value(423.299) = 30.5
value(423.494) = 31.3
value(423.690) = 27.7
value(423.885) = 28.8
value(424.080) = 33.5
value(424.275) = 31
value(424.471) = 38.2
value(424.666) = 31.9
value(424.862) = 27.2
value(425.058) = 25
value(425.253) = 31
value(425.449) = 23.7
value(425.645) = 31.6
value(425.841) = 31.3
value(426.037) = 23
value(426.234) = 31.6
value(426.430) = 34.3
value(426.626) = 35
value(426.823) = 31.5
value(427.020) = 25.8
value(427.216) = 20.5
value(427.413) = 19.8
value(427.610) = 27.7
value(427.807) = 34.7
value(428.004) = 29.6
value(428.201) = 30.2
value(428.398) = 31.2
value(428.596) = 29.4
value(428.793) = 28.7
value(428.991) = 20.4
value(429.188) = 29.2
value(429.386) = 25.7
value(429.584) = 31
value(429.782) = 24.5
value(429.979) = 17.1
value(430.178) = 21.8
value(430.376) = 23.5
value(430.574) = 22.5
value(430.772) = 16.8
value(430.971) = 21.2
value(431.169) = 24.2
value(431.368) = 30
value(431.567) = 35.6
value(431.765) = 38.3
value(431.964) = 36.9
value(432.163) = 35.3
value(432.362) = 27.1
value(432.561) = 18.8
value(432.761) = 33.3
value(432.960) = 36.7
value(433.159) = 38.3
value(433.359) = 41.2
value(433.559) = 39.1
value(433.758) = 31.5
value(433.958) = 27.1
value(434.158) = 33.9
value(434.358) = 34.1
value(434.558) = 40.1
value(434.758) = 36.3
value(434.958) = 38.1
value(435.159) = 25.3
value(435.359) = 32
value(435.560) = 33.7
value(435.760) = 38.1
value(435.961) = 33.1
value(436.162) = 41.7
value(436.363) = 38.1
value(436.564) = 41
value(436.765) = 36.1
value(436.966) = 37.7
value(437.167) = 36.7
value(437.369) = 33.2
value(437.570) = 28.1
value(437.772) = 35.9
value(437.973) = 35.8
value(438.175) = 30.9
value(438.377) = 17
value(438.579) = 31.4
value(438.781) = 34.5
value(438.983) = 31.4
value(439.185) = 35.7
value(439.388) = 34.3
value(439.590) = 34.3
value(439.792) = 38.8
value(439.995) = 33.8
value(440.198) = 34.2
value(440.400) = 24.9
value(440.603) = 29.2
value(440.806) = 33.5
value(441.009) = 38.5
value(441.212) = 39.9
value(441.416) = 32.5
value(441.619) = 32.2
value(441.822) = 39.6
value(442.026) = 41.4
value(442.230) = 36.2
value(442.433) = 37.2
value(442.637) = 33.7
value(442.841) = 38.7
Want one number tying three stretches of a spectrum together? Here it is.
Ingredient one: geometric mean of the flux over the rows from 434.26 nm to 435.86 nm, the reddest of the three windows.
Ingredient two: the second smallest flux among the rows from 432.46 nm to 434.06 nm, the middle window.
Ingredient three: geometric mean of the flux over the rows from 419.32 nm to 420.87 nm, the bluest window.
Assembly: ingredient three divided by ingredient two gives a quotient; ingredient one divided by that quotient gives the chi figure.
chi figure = 30.5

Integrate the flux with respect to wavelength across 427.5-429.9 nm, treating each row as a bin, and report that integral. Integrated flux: 68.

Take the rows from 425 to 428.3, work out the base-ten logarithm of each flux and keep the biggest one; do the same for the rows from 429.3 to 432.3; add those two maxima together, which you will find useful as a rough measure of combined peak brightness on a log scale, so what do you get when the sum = 3.13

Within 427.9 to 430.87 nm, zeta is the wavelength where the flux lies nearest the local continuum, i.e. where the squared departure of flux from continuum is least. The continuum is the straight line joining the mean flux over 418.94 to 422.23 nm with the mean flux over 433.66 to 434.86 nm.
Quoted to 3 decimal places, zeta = 428.398 nm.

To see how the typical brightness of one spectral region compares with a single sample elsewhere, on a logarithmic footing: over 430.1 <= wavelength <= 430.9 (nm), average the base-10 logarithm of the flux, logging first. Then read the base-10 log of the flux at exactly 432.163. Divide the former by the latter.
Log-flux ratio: 0.85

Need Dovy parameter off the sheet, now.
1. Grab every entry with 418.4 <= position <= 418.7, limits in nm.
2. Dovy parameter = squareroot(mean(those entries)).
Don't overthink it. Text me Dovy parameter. 5.63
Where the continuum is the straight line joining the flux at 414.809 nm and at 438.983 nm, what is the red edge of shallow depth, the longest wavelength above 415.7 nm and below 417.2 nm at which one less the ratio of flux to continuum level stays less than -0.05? 416.340 nm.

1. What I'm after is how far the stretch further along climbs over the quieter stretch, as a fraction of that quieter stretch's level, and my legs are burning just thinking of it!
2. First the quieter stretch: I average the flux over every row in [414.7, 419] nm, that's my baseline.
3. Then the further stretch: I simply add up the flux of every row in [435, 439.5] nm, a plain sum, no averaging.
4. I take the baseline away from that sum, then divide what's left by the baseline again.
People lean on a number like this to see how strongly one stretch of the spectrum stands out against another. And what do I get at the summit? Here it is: 22.1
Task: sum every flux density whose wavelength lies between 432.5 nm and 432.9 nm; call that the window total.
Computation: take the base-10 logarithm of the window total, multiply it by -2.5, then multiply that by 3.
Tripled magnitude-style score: -12.9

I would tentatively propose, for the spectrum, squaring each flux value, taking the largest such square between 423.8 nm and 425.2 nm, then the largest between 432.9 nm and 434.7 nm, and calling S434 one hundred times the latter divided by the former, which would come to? 116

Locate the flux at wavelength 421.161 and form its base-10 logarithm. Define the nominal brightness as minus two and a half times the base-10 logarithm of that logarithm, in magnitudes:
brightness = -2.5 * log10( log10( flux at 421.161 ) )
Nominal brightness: -0.484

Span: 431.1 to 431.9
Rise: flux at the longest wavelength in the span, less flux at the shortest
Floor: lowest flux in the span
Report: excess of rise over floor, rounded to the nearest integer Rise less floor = -10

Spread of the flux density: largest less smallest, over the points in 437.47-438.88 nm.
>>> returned 18.9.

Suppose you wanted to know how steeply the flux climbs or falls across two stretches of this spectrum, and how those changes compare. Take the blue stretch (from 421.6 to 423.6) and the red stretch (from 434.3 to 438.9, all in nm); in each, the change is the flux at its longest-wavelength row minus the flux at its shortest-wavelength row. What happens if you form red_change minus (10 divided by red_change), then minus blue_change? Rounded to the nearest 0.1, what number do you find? -26.0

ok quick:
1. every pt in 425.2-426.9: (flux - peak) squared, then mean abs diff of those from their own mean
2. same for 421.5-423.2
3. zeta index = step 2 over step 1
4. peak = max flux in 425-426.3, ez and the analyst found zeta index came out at 5.6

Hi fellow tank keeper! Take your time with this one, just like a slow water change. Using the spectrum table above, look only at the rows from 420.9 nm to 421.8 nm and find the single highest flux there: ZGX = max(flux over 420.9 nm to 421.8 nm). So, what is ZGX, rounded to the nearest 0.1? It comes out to 36.4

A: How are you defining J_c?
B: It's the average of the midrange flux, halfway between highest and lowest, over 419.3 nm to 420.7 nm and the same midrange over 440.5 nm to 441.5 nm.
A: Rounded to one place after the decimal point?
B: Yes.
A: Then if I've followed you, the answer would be 32.2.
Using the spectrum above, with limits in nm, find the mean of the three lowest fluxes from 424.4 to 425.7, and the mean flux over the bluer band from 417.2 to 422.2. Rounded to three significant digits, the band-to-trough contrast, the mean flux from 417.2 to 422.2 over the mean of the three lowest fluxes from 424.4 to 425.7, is 1.25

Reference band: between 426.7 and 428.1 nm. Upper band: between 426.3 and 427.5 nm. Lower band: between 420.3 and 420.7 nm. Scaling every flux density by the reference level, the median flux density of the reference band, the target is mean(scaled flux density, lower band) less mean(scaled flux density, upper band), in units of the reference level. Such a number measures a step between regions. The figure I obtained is 0.18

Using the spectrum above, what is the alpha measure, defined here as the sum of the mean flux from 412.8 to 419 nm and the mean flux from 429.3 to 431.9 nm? 57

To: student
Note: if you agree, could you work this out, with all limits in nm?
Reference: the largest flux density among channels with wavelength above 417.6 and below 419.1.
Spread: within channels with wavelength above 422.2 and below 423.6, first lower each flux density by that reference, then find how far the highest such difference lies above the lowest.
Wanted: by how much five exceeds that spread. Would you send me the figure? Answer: -17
